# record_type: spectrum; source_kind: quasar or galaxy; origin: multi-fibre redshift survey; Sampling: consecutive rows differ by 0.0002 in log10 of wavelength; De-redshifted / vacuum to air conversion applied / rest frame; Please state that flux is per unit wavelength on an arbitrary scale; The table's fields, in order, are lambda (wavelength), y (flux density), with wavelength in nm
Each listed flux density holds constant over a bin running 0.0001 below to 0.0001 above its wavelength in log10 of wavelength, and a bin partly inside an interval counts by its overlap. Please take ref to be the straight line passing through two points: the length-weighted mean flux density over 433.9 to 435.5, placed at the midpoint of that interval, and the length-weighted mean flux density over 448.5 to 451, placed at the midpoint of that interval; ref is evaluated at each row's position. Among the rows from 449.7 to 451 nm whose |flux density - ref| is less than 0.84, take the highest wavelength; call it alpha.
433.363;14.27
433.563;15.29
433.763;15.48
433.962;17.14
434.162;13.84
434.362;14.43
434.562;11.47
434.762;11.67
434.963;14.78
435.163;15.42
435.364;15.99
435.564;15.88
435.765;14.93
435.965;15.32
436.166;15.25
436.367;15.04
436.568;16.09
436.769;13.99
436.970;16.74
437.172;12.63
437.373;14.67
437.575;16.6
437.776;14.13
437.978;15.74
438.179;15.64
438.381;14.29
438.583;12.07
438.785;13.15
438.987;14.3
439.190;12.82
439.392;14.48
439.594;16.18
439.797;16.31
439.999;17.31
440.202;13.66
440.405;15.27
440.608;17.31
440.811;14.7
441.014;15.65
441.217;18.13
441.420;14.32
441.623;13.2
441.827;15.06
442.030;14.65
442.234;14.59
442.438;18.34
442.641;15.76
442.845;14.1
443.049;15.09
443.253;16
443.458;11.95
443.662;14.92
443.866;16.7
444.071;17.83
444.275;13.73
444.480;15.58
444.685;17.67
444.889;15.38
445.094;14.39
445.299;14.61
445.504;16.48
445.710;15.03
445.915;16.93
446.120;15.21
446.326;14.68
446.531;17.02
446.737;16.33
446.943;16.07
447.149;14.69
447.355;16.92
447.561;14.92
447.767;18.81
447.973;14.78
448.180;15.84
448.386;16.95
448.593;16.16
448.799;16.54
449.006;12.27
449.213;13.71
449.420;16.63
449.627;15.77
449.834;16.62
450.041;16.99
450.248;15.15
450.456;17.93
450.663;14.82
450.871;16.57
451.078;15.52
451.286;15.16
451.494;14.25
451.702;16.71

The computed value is 450.871 nm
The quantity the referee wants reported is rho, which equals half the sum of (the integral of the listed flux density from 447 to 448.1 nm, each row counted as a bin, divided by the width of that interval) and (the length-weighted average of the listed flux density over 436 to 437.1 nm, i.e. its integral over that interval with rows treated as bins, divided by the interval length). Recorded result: 15.7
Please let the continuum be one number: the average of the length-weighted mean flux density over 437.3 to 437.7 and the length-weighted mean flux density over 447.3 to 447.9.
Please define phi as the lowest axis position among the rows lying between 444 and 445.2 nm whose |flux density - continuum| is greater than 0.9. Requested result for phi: 444.071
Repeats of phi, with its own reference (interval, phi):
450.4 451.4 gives 450.456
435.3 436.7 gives 435.765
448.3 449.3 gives 449.006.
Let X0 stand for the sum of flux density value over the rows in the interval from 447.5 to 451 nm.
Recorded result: 270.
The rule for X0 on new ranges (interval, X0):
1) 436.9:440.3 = 251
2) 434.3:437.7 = 251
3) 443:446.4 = 262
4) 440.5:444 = 260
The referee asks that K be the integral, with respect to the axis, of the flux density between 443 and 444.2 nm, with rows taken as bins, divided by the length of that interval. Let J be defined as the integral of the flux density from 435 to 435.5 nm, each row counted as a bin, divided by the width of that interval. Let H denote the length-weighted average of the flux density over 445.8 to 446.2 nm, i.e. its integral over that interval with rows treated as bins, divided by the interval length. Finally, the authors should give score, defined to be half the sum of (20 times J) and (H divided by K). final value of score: 157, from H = 16.1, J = 15.6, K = 15.4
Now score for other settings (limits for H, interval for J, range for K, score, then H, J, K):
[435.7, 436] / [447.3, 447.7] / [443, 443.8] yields 161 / 15.1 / 16.1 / 14.5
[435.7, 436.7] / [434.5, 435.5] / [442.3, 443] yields 141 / 15.3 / 14.0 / 15.9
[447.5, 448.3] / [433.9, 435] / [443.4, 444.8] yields 138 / 16.2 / 13.7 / 15.6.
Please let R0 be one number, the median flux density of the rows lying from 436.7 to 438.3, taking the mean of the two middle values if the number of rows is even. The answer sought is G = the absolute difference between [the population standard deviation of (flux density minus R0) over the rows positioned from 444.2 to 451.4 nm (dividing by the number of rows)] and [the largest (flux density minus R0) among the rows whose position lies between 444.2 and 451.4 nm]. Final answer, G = 2.4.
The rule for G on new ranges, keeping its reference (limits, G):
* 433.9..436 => 0.3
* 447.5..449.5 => 1.9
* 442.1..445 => 1.5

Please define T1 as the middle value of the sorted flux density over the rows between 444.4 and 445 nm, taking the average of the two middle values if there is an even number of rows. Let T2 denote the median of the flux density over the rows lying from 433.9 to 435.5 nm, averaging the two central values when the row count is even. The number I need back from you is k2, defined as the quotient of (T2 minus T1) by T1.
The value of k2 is -0.06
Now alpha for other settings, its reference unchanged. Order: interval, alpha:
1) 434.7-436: 435.765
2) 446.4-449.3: 448.593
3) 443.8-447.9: 447.561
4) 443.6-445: 444.889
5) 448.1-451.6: 451.286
